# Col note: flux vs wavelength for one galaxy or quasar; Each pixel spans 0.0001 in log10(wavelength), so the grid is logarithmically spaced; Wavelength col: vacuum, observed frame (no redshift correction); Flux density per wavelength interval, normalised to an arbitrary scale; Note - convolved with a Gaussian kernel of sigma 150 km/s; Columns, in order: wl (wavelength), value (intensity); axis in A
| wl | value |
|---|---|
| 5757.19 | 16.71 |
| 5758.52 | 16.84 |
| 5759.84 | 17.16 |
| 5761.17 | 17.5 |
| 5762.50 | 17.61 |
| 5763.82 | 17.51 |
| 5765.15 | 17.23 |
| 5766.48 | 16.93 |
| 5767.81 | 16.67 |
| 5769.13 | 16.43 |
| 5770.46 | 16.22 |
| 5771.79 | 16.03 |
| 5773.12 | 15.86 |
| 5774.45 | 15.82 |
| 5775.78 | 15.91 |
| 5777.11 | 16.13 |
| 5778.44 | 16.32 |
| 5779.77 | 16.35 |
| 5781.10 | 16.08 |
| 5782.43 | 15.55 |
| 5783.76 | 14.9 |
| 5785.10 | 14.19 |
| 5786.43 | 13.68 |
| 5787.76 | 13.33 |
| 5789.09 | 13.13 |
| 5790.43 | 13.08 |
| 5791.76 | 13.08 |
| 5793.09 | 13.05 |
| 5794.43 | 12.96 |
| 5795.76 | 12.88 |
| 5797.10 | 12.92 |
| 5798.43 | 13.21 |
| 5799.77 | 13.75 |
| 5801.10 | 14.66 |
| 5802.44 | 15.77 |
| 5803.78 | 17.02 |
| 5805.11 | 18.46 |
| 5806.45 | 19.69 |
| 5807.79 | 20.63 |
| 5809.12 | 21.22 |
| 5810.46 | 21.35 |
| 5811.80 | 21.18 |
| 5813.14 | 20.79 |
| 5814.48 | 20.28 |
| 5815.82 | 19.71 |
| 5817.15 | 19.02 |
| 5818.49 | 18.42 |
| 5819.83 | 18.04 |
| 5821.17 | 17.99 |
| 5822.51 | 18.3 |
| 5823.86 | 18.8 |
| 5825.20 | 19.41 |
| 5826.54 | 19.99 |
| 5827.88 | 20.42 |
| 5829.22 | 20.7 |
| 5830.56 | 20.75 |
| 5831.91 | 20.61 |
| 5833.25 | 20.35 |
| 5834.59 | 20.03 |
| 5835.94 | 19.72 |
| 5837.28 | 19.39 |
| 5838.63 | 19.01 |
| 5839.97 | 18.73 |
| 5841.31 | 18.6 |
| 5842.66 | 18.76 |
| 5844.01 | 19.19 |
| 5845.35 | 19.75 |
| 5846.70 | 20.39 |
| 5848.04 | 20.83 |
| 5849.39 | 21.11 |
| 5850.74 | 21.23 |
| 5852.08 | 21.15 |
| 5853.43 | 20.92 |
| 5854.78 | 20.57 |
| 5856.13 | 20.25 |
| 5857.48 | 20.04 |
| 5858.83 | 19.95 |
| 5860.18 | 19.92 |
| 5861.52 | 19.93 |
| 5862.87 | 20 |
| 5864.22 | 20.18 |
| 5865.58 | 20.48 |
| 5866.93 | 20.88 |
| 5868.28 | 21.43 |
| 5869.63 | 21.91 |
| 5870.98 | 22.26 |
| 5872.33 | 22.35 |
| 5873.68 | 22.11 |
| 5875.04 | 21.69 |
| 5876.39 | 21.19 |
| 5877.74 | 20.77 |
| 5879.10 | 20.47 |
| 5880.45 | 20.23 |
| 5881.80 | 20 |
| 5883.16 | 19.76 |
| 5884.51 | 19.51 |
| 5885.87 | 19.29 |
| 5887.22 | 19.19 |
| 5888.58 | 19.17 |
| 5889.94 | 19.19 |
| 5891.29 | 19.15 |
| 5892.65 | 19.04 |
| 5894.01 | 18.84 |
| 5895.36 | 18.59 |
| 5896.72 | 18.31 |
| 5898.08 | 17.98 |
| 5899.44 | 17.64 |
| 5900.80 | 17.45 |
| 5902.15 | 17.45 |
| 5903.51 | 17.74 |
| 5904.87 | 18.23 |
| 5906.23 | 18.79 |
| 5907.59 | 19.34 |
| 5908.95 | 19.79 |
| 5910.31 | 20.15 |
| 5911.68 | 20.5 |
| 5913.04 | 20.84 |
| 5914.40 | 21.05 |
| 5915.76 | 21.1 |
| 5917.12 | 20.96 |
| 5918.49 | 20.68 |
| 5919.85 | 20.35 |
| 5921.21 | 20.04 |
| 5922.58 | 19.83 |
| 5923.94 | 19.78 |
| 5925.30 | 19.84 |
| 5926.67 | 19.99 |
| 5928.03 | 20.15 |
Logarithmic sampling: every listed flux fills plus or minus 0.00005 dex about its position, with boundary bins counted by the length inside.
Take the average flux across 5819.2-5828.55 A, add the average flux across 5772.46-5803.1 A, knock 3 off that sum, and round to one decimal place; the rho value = 30.5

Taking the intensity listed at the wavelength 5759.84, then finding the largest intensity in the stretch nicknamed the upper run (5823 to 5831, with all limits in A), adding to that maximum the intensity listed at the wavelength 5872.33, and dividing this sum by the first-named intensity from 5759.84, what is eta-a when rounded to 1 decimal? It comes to 2.5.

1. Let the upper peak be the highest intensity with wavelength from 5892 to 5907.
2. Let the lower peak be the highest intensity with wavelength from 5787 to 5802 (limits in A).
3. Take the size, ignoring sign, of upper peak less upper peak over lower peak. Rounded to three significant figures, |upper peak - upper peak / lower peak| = 17.7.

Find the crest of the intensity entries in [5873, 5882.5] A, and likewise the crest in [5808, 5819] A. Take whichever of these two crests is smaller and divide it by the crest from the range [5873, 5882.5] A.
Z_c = 0.97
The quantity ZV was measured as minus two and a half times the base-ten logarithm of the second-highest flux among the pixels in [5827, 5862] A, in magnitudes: -3.313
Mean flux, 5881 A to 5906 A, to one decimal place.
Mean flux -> 18.7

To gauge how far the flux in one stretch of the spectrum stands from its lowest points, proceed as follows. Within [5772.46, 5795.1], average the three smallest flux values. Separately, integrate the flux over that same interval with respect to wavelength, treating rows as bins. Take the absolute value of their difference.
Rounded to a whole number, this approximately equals 319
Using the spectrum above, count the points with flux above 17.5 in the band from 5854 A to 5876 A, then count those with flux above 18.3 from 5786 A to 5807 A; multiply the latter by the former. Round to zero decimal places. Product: 32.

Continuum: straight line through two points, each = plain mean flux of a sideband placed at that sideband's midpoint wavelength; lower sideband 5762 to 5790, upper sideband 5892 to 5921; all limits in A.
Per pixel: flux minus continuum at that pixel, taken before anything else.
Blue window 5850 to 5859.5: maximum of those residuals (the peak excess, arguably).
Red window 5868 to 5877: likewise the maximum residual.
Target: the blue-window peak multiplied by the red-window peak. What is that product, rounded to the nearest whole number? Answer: 14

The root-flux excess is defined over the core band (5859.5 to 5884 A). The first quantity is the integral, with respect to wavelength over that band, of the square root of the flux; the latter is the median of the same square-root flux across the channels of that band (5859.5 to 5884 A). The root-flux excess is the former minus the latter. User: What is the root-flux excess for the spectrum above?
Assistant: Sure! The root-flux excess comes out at 107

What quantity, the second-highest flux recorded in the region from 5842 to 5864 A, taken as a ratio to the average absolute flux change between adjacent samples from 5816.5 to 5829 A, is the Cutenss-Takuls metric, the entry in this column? 49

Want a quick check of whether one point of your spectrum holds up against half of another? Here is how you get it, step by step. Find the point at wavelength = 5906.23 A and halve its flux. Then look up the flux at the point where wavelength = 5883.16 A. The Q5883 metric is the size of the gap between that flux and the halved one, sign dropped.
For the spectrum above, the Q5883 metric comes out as 10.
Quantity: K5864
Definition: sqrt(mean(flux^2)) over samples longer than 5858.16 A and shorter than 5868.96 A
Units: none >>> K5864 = 20.4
